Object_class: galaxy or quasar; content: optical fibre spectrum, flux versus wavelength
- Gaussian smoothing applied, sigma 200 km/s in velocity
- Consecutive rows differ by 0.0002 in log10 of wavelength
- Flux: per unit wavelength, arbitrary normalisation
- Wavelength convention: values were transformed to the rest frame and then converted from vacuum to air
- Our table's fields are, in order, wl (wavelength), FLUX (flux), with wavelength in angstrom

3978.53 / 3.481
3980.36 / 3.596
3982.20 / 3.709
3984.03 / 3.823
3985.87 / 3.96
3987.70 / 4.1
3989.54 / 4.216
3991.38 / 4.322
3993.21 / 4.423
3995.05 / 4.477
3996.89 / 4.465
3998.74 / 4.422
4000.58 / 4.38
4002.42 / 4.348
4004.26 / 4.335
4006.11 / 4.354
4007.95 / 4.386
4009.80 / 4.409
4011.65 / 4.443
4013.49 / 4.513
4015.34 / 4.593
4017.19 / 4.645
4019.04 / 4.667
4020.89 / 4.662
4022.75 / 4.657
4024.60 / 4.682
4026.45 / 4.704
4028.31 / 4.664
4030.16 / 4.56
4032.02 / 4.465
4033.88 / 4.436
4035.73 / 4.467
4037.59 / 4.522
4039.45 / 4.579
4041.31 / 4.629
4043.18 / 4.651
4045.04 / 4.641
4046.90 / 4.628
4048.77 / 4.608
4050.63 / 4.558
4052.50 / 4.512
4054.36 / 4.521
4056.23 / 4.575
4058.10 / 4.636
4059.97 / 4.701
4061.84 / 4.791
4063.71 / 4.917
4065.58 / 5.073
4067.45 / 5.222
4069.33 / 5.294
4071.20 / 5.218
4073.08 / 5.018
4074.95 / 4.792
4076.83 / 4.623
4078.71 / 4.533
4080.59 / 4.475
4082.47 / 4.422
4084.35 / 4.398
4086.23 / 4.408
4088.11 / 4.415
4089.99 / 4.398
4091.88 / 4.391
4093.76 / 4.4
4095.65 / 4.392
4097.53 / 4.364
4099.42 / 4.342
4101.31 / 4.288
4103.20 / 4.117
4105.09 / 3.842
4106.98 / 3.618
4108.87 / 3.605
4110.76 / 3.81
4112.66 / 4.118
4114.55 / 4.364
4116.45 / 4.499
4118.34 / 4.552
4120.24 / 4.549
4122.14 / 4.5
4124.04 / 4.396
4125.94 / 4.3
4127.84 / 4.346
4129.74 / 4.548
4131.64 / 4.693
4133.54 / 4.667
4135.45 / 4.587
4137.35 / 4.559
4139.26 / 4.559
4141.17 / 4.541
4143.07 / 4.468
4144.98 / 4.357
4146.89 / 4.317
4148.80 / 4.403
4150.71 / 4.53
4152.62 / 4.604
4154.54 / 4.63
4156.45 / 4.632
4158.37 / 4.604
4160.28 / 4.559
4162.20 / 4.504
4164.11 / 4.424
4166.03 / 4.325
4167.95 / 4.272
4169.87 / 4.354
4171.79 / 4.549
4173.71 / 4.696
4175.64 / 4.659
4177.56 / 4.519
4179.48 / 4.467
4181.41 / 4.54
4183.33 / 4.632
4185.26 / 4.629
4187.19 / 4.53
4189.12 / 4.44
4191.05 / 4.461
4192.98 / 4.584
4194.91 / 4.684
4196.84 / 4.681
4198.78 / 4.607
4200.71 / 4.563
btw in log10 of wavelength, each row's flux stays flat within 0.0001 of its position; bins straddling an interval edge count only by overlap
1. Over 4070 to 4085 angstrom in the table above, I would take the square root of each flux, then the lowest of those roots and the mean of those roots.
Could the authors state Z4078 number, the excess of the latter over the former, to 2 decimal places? 0.07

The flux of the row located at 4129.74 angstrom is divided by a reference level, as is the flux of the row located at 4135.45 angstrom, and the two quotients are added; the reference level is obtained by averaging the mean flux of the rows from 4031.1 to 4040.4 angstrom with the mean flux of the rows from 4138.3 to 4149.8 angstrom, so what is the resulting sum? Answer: 2.04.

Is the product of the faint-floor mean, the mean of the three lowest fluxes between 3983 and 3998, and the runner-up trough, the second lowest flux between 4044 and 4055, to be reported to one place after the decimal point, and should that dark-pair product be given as 17.9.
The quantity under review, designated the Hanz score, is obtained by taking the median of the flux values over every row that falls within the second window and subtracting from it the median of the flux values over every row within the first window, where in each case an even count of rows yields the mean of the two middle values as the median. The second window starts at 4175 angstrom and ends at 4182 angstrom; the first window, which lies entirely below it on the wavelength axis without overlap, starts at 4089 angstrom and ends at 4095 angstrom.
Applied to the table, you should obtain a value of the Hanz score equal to 0.13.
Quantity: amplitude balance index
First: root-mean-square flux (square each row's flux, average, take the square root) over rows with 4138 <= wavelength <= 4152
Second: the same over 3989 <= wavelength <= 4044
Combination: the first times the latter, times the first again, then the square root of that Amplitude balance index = 9.45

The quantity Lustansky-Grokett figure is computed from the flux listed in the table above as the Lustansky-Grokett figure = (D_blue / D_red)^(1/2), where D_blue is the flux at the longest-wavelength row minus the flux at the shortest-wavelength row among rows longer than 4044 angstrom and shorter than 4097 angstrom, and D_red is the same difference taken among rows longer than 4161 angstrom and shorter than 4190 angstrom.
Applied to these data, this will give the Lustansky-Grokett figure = 1.97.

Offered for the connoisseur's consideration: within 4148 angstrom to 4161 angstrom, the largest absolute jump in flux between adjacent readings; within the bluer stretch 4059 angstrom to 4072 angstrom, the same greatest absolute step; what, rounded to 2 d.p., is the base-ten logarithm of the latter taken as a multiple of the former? 0.09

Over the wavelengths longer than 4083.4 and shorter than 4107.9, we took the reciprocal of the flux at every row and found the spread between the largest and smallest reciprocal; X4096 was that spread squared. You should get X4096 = 0.0025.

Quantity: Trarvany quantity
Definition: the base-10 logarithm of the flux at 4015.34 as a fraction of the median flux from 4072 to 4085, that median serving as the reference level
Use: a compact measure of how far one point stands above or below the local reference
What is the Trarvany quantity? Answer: 0.006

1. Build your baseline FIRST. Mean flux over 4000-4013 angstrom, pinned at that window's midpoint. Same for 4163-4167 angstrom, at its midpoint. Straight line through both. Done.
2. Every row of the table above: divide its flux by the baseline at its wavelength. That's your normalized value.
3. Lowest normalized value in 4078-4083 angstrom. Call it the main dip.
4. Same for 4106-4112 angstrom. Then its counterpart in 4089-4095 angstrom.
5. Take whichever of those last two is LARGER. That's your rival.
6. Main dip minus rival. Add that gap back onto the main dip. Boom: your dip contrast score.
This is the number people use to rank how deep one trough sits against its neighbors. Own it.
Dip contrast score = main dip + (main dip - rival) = 1.02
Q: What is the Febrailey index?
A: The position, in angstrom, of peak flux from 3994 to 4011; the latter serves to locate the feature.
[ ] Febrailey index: 3995.05 angstrom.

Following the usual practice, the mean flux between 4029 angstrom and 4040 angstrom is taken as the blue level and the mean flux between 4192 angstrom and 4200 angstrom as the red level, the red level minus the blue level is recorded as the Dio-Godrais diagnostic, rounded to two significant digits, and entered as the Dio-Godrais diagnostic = 0.13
